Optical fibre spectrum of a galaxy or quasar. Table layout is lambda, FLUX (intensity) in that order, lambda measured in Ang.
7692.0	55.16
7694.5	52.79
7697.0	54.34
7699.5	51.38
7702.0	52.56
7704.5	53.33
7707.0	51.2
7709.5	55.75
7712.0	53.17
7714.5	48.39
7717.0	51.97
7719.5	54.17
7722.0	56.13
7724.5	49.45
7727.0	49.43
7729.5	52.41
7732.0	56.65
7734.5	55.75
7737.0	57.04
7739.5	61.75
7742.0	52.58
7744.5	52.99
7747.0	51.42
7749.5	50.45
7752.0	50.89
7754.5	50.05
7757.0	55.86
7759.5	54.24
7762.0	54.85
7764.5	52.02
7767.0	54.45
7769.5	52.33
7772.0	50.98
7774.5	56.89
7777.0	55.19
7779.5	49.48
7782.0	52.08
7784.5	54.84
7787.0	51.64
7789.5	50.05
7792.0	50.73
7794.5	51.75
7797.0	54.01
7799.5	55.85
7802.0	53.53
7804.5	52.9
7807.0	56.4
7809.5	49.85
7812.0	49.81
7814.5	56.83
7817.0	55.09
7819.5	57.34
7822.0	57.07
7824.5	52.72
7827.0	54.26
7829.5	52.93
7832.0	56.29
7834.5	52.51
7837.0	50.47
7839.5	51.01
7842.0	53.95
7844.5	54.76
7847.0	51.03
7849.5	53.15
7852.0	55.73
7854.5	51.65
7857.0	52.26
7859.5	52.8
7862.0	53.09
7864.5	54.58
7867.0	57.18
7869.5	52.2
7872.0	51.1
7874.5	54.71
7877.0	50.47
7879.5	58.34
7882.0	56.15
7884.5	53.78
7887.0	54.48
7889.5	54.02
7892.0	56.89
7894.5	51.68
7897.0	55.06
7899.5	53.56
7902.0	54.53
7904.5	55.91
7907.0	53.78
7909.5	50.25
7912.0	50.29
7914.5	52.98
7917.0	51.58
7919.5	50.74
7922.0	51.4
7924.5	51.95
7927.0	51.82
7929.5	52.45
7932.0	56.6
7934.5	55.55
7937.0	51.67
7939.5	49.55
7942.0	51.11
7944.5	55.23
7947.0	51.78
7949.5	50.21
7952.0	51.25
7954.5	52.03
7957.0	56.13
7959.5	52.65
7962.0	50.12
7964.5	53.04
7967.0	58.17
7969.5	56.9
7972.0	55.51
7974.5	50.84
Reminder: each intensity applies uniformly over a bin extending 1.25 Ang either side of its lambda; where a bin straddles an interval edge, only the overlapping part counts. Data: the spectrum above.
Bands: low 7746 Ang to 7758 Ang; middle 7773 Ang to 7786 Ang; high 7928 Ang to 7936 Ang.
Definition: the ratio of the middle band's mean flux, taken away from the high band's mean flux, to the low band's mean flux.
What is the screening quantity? 0.02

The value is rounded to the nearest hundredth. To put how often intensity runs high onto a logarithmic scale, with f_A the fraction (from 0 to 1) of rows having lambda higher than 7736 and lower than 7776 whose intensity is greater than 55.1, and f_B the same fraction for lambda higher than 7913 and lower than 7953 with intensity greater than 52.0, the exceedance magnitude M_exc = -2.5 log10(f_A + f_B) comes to 0.62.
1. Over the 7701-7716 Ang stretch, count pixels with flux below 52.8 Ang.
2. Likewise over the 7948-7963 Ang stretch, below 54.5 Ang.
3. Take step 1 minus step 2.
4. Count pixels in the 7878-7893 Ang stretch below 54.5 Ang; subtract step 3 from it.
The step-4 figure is 5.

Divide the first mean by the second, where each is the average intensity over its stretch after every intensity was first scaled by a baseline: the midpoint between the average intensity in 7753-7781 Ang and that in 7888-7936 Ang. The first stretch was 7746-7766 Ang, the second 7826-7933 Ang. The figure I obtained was 0.98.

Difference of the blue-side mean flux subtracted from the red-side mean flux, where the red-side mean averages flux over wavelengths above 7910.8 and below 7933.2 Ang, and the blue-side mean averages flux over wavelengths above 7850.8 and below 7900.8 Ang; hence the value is -1.8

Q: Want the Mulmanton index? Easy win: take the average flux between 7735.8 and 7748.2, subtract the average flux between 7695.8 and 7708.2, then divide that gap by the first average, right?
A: 0.047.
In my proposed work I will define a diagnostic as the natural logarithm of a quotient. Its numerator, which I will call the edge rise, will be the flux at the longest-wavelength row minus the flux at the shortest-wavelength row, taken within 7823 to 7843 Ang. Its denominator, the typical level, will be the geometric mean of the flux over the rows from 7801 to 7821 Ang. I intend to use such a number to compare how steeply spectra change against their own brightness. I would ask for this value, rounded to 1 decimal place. -3.8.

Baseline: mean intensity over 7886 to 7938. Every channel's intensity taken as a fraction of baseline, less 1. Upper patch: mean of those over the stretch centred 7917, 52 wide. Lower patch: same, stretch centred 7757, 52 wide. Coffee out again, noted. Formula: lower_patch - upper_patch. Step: 0.017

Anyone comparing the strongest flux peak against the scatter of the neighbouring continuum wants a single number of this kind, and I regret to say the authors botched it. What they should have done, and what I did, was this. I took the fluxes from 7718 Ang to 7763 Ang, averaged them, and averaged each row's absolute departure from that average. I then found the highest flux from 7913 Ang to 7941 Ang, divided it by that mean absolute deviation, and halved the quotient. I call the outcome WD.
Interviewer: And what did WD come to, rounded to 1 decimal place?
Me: 10.9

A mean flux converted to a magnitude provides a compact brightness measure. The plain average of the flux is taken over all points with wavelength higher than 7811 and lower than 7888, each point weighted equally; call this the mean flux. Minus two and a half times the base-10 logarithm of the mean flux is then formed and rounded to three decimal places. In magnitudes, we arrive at -4.327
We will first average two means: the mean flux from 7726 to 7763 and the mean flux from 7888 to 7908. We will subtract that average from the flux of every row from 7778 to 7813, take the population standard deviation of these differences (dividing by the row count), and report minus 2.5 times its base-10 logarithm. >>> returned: -0.867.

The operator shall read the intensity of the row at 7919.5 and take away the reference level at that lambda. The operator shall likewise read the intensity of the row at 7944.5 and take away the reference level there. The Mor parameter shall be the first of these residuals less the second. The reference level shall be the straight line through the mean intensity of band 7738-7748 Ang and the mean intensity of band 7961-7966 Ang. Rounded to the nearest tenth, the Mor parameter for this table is -4.8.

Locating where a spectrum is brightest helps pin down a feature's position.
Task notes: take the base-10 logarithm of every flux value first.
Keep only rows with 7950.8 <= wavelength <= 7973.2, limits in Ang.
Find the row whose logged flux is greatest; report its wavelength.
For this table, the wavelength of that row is 7967.0 Ang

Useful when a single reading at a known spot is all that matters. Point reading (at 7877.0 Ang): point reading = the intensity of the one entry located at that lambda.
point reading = 50.47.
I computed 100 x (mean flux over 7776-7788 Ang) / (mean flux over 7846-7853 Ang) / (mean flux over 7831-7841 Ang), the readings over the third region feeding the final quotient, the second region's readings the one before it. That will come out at 1.88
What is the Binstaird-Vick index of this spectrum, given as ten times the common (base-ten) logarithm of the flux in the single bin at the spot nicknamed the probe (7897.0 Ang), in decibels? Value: 17.4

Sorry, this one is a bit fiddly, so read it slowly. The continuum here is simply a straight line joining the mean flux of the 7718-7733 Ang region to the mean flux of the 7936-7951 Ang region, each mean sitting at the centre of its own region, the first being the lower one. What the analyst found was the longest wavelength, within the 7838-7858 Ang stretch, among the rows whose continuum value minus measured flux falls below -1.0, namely 7852.0 Ang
